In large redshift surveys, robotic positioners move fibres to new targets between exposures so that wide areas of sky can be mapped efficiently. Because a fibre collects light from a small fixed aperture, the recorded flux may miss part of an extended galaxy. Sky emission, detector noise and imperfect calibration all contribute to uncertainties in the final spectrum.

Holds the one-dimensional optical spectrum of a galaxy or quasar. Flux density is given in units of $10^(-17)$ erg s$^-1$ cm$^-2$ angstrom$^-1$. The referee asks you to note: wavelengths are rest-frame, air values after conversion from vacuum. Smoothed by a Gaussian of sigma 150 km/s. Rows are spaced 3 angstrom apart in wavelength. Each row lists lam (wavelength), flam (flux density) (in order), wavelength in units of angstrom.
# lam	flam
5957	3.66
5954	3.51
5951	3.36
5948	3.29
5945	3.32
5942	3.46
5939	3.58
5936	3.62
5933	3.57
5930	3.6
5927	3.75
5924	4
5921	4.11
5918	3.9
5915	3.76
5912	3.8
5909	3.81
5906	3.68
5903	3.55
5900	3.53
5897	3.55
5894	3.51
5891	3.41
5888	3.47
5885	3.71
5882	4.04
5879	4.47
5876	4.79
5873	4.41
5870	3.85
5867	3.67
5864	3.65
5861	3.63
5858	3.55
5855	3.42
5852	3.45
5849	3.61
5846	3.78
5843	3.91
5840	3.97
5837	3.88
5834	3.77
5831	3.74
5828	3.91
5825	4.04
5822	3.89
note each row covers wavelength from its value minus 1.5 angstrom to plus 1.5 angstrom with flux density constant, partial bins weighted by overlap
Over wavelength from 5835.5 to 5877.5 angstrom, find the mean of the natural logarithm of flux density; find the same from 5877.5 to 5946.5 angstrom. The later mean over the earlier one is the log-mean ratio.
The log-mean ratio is 0.98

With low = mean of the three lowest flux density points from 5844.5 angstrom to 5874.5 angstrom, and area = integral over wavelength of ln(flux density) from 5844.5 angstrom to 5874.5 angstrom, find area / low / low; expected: 3.2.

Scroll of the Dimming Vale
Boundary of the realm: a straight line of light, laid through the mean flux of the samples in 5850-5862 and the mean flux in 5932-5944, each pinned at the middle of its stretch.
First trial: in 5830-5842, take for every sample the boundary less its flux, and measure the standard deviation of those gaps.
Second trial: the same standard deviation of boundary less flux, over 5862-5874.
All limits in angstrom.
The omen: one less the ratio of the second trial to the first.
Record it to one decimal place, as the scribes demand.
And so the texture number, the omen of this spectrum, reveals -2.4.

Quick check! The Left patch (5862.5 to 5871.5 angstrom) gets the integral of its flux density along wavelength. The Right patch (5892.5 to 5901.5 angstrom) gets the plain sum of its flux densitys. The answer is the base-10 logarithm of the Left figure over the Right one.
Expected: 0.500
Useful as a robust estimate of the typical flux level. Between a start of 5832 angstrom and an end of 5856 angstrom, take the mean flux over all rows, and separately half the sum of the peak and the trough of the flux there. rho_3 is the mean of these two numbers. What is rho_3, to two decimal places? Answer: 3.71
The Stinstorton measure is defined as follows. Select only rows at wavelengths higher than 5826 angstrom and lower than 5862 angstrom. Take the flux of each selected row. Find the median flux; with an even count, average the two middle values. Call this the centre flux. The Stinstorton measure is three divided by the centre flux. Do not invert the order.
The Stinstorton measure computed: 0.799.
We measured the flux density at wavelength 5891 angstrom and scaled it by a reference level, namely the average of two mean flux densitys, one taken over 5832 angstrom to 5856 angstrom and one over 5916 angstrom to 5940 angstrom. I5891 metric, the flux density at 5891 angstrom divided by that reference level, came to 0.91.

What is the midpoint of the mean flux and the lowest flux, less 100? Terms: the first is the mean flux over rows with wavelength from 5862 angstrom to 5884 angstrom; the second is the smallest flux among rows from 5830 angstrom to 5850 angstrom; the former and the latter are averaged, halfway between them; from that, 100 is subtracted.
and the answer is -96.1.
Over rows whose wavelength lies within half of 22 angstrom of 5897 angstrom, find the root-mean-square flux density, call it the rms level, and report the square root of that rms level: 1.879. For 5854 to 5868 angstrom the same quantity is 1.893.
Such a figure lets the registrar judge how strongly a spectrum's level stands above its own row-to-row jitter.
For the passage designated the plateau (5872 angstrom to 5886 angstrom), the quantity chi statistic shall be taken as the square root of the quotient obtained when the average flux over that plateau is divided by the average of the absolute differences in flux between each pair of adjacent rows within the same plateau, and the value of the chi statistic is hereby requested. 3.4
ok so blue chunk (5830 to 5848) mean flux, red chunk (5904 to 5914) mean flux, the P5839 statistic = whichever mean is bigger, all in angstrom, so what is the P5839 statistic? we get 3.84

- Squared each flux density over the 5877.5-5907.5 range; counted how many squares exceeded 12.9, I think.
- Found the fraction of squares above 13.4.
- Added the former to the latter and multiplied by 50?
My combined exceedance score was 220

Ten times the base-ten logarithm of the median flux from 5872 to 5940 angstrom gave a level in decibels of 5.69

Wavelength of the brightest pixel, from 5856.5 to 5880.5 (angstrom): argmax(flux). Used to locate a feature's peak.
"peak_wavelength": 5876 angstrom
